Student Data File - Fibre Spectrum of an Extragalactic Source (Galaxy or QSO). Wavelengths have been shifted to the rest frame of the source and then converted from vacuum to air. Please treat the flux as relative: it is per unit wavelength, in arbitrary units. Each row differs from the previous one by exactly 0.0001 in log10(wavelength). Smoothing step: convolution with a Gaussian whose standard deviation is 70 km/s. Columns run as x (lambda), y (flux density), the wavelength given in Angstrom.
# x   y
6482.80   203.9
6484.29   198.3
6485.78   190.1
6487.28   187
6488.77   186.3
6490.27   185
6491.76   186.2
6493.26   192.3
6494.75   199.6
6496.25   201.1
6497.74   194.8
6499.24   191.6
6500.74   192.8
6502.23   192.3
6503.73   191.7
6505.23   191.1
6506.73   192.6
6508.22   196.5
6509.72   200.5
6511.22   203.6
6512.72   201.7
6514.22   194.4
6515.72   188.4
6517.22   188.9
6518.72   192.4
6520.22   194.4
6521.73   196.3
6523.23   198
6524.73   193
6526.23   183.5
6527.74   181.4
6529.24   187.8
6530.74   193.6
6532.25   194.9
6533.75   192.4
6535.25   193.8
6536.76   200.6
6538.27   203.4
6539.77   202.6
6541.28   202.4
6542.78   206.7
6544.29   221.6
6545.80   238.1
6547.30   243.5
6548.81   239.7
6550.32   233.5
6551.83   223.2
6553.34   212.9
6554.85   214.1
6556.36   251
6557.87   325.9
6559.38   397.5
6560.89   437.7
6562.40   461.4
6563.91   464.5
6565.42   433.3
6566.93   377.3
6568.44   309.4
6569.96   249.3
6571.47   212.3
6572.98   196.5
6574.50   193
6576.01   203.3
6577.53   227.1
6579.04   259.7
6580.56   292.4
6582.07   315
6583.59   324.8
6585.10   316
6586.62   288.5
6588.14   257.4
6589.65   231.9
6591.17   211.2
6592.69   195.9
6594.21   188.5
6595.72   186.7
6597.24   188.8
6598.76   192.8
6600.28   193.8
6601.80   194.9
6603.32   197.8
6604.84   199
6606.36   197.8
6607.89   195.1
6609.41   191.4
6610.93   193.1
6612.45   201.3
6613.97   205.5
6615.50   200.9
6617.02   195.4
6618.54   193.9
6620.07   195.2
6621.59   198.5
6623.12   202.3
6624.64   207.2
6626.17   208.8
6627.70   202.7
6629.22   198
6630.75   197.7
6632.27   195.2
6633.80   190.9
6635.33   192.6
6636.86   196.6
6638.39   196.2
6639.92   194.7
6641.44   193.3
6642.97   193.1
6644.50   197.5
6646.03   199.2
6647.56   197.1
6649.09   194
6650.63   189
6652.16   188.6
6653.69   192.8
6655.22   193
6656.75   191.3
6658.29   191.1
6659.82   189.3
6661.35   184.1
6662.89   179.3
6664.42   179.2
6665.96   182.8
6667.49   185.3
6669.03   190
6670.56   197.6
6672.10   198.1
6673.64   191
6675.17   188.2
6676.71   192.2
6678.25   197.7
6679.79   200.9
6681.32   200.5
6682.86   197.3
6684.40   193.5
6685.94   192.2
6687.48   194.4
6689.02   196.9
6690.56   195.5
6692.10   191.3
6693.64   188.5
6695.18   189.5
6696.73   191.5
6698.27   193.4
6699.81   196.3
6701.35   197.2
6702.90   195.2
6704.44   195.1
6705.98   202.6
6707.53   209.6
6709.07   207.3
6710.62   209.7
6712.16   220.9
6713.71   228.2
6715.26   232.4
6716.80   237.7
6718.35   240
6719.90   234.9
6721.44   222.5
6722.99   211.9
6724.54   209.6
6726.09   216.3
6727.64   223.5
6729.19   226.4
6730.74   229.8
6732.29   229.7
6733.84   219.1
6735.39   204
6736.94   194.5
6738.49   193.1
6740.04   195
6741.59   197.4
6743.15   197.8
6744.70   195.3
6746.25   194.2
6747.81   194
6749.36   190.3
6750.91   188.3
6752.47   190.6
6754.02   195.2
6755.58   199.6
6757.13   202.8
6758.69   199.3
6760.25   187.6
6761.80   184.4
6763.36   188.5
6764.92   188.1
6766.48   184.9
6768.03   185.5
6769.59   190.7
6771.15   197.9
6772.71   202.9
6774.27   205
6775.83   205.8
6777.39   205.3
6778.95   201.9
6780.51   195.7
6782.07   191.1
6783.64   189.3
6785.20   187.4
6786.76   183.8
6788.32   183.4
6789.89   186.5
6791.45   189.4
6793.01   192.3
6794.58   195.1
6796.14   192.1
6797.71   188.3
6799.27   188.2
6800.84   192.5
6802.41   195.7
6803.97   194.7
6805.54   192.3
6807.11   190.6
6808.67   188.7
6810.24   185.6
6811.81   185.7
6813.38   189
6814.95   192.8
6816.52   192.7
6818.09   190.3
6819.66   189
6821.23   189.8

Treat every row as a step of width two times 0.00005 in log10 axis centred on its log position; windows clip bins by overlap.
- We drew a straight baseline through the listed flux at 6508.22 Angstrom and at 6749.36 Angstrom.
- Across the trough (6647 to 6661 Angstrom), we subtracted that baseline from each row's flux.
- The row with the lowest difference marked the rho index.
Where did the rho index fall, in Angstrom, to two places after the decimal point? 6652.16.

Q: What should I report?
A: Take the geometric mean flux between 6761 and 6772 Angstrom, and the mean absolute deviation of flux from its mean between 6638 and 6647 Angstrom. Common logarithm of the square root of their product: 1.28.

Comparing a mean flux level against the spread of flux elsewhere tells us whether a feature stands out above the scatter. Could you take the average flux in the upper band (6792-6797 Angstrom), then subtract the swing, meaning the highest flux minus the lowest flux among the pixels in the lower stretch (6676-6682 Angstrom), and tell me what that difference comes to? 184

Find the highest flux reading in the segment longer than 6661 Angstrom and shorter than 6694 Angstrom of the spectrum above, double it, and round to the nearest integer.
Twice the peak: 402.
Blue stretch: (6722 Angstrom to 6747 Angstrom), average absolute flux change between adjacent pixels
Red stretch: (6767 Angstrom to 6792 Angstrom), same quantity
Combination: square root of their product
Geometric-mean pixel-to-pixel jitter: 3.8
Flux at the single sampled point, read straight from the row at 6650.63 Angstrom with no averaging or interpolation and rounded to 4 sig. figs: 189.0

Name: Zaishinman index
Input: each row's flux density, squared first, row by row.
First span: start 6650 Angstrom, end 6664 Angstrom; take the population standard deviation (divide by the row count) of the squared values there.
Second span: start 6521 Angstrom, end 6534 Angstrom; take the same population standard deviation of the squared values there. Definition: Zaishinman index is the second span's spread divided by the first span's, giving 1.3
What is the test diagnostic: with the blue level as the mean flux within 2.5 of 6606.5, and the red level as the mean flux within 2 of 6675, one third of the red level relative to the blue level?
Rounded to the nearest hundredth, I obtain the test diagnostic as 0.32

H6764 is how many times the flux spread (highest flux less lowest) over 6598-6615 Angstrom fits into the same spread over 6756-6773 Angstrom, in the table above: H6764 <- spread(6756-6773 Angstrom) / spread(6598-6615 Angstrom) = 1.3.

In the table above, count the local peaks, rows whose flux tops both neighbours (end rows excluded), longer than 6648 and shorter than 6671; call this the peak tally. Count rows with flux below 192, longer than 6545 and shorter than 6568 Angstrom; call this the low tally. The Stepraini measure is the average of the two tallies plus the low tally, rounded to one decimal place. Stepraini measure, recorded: 0.5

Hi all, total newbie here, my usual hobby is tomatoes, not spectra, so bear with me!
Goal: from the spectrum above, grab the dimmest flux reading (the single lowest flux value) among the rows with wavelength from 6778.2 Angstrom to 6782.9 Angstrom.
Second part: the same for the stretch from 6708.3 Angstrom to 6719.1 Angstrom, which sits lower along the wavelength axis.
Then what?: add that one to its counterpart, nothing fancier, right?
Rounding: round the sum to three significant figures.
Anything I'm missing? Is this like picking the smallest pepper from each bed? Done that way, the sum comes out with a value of 398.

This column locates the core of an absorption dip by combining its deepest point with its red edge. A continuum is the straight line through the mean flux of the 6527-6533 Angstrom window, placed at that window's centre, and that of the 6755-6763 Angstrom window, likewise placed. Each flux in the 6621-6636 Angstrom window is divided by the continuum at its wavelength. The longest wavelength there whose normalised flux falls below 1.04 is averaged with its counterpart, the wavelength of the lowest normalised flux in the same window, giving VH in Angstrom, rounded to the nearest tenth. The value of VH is 6634.6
